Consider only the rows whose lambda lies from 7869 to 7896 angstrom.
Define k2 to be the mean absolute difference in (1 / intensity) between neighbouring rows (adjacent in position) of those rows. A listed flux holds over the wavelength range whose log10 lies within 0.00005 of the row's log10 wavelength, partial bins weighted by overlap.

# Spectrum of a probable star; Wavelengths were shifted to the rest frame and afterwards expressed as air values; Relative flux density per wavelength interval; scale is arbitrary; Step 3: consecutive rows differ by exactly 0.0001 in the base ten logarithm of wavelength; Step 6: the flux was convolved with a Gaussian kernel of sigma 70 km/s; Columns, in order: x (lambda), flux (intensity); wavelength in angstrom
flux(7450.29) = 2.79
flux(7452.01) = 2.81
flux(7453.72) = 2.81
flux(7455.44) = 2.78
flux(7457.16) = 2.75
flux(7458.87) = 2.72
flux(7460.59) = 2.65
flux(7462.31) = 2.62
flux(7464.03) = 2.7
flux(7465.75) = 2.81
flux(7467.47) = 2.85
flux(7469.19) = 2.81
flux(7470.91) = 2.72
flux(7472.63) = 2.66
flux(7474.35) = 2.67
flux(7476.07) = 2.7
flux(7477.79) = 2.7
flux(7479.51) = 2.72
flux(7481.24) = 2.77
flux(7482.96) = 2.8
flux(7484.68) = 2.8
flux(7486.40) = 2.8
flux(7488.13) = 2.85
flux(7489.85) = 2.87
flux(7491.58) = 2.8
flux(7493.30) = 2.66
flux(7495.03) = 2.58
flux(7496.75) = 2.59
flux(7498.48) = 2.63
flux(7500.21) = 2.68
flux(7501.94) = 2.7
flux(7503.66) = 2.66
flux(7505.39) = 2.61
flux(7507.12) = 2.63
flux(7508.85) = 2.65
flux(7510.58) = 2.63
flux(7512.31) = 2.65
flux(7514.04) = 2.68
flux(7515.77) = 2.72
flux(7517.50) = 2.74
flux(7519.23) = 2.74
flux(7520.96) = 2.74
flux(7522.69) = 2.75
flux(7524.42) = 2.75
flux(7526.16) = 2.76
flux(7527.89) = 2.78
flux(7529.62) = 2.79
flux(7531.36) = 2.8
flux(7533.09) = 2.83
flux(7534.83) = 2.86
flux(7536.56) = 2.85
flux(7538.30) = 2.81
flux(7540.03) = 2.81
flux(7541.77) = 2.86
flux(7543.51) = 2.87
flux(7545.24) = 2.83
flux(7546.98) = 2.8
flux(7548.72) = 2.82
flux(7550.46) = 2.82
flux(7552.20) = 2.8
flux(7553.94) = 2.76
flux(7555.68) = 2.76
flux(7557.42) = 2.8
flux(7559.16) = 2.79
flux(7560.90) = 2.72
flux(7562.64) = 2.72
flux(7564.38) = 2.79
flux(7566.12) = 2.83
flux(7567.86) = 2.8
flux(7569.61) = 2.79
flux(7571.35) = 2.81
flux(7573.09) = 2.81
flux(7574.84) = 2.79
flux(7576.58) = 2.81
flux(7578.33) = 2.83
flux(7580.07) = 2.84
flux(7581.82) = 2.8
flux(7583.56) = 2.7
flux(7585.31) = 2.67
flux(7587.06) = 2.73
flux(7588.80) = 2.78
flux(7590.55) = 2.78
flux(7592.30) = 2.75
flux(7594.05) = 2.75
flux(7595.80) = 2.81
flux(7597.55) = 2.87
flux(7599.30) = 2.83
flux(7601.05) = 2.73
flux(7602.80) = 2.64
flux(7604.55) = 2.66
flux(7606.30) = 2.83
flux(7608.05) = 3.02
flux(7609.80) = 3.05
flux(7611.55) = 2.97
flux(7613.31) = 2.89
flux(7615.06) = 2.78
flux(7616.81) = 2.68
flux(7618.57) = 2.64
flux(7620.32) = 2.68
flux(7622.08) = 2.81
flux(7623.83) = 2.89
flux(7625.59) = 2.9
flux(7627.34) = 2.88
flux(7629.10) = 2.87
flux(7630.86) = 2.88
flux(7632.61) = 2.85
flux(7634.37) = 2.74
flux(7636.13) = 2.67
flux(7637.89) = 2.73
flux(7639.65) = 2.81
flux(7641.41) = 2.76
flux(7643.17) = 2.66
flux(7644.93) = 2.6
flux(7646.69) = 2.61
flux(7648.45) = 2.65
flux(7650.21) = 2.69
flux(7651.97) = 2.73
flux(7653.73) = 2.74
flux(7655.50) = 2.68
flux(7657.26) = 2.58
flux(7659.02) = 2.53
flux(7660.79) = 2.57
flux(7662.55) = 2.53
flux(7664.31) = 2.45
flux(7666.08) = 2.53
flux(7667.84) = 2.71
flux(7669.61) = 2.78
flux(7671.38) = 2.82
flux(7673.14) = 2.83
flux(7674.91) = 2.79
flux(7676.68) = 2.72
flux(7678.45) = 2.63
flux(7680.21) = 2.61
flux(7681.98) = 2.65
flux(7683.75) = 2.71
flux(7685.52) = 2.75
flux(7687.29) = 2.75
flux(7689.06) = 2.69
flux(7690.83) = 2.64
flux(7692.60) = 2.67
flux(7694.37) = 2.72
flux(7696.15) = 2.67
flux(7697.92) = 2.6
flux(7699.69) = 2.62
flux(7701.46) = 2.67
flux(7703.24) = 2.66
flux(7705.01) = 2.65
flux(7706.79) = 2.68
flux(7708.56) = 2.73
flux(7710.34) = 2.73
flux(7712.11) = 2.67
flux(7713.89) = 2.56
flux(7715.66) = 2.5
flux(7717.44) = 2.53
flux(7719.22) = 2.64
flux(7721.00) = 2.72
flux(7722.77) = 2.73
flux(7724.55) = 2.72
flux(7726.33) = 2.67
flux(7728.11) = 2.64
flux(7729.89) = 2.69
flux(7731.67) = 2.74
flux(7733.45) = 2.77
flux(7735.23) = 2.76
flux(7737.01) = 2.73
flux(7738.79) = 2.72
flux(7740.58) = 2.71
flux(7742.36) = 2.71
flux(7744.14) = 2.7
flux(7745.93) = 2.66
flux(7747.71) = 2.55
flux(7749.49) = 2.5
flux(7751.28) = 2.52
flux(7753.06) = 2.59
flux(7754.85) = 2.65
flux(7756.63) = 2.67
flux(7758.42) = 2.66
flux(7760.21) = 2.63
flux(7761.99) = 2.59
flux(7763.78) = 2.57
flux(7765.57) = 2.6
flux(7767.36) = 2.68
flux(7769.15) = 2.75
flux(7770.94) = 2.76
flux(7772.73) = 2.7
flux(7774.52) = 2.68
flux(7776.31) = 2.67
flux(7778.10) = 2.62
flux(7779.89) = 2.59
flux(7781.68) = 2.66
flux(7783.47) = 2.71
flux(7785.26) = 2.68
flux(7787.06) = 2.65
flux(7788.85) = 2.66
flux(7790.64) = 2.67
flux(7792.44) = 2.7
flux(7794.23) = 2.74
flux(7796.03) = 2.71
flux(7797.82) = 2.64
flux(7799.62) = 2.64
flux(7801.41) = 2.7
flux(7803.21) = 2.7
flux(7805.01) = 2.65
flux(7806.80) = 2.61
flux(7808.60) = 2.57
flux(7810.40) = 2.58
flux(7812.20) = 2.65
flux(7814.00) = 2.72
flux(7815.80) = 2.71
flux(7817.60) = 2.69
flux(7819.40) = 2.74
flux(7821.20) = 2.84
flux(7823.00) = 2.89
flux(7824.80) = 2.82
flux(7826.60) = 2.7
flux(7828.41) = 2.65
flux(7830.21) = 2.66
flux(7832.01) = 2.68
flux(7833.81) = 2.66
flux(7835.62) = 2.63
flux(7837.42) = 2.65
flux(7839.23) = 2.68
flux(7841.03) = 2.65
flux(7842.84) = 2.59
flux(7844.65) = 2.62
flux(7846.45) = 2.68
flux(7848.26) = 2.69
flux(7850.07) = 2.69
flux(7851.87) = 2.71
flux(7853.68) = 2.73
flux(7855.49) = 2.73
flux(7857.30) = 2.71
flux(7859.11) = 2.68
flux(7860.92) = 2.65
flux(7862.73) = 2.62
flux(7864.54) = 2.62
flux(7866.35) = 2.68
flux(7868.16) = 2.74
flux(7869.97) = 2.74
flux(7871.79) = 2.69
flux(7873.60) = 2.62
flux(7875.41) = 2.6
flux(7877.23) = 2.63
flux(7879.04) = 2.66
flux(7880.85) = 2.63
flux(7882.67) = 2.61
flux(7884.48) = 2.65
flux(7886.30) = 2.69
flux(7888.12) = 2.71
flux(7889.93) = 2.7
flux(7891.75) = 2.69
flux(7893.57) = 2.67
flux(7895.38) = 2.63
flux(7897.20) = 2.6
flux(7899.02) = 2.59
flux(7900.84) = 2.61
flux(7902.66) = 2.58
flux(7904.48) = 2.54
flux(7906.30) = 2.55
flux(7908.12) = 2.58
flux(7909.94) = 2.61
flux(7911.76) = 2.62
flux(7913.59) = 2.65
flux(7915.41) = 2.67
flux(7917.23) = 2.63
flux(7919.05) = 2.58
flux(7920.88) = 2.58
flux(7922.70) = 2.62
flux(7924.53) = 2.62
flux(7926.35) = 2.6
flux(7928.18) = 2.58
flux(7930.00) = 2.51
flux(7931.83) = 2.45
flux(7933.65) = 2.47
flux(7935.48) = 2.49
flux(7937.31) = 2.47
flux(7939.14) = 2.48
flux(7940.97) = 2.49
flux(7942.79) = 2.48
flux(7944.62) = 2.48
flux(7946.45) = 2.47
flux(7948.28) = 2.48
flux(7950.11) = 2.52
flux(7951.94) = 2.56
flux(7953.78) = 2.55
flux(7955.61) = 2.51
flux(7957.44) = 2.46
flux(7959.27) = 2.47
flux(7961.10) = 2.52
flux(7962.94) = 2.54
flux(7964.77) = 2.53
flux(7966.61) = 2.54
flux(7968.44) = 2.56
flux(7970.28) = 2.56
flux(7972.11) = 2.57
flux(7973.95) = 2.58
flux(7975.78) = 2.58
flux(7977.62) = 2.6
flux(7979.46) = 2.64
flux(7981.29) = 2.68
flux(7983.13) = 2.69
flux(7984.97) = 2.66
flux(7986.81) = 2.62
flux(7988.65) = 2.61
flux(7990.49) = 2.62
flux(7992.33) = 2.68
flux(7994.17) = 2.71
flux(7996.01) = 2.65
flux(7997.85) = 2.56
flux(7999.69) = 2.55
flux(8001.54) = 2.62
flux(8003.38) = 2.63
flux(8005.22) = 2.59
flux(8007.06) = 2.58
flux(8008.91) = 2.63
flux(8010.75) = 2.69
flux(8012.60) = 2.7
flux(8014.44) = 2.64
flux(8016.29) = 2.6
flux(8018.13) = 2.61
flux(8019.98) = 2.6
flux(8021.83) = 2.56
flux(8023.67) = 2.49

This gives 0.0043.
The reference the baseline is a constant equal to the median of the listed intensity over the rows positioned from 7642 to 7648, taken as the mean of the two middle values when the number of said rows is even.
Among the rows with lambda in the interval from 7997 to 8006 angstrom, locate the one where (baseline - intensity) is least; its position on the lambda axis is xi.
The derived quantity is 8003.38 angstrom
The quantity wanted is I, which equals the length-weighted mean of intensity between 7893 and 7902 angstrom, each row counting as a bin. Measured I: 2.62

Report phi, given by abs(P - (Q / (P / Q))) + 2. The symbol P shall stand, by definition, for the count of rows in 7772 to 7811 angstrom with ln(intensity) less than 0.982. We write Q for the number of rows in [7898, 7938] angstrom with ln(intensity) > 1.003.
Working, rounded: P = 11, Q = 0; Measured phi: 13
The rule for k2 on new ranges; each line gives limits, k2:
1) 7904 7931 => 0.0039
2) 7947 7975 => 0.0036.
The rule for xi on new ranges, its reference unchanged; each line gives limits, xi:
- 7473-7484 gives 7482.96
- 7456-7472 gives 7467.47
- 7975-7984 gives 7983.13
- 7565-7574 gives 7566.12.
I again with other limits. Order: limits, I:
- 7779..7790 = 2.66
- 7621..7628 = 2.87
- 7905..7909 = 2.56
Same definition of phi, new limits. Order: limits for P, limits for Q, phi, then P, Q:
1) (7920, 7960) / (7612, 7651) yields 16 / 22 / 13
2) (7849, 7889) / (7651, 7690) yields 6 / 10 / 8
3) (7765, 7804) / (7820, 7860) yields 7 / 8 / 5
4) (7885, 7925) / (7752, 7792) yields 18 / 16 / 2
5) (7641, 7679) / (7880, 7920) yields 13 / 11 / 0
